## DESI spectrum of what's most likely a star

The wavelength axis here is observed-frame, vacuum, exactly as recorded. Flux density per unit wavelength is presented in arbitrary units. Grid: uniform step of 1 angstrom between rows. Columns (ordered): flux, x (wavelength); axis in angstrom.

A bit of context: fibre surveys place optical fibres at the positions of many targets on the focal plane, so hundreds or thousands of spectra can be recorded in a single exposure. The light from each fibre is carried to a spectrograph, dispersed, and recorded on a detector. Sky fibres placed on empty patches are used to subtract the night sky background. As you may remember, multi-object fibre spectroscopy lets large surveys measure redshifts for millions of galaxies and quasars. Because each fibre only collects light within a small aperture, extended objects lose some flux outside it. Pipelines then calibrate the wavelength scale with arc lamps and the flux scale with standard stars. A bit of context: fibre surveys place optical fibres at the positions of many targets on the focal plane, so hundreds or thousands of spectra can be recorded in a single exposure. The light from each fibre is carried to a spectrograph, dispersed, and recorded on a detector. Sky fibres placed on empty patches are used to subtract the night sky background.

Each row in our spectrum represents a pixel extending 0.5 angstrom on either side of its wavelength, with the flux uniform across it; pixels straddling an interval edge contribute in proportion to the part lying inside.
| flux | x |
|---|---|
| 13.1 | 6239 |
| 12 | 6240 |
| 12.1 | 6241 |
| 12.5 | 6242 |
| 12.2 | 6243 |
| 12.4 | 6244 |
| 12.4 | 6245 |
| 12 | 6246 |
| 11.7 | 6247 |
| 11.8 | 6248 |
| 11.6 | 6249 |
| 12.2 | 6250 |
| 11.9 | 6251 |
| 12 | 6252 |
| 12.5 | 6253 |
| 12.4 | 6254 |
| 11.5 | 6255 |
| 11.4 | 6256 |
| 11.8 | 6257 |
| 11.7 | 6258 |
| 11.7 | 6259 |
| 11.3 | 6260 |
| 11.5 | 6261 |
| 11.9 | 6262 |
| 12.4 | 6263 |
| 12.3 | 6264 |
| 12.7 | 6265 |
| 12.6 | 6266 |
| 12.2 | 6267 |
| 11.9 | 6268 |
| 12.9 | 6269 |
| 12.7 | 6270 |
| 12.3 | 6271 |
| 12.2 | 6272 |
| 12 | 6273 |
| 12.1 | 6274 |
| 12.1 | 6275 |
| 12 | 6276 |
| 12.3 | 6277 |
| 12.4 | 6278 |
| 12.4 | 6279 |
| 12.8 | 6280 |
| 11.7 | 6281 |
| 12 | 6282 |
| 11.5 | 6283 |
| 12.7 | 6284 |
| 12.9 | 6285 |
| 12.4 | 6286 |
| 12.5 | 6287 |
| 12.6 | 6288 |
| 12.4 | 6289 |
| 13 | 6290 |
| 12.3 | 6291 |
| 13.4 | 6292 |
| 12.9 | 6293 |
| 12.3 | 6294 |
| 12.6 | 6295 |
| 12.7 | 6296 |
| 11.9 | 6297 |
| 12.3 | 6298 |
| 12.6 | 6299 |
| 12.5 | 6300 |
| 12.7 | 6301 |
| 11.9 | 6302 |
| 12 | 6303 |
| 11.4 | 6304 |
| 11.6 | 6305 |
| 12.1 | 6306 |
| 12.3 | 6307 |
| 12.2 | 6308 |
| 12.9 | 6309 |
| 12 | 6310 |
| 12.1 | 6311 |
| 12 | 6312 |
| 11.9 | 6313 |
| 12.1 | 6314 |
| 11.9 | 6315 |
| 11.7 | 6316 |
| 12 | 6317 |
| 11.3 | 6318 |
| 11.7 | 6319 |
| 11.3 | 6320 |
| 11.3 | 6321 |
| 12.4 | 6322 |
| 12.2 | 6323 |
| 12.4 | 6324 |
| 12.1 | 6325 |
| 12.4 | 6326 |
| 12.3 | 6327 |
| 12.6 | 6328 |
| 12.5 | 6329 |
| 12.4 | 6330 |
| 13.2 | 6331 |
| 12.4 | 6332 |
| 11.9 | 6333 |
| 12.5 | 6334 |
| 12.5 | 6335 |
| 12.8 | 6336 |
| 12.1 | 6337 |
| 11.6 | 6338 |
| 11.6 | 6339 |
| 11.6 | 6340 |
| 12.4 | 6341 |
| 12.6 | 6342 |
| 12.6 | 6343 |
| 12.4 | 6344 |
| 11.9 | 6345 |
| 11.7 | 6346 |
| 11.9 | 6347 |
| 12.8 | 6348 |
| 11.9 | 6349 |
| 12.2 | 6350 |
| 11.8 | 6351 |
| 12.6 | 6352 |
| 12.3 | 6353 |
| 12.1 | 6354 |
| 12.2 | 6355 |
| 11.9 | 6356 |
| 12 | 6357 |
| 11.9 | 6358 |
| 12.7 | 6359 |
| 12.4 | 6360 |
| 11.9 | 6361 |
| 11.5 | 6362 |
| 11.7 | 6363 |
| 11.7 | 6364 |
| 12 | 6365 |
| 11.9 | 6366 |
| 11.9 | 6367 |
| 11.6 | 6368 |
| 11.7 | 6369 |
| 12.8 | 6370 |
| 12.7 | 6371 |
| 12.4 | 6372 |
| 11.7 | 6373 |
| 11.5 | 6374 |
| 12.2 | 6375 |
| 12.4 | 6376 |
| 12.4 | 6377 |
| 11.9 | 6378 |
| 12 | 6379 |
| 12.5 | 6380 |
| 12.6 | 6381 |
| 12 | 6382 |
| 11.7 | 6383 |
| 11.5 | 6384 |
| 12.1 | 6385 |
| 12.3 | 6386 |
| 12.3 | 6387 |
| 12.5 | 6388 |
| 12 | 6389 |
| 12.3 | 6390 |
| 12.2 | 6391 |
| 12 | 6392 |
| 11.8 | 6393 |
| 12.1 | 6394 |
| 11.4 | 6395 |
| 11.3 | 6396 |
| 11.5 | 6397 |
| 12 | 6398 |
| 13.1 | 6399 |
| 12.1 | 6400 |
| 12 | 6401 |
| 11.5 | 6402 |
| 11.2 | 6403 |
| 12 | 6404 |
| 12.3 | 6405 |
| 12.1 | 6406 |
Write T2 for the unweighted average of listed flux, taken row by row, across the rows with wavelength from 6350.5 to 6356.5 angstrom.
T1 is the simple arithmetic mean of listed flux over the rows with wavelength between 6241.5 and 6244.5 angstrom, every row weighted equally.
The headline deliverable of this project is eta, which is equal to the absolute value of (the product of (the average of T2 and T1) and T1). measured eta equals 152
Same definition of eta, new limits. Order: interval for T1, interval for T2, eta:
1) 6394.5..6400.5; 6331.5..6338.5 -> 144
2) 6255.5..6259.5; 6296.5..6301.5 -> 140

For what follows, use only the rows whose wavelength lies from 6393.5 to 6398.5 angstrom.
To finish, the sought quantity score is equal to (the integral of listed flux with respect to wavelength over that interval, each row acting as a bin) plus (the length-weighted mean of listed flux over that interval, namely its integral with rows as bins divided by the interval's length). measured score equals 70.0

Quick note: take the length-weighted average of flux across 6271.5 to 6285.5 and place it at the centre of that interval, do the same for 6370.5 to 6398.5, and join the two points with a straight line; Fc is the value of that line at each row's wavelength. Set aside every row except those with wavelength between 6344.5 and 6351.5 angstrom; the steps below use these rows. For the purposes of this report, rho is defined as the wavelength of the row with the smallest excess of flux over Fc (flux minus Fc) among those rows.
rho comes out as 6346 angstrom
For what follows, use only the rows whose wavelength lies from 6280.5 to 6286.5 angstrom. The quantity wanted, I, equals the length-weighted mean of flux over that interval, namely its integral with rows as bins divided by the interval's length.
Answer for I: 12.2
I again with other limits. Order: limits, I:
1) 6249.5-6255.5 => 12.1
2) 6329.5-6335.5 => 12.5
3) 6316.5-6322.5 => 11.7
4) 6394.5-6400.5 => 11.9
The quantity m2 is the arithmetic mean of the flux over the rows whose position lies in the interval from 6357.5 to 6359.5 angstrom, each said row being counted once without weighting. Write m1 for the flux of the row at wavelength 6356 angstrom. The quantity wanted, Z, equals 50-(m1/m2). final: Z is 49.03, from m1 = 11.9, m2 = 12.3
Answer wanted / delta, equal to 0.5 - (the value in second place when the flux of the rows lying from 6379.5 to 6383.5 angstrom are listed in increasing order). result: -11.5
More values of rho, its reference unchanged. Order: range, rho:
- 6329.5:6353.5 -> 6338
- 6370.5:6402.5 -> 6396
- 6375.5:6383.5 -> 6383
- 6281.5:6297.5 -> 6283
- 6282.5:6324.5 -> 6318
